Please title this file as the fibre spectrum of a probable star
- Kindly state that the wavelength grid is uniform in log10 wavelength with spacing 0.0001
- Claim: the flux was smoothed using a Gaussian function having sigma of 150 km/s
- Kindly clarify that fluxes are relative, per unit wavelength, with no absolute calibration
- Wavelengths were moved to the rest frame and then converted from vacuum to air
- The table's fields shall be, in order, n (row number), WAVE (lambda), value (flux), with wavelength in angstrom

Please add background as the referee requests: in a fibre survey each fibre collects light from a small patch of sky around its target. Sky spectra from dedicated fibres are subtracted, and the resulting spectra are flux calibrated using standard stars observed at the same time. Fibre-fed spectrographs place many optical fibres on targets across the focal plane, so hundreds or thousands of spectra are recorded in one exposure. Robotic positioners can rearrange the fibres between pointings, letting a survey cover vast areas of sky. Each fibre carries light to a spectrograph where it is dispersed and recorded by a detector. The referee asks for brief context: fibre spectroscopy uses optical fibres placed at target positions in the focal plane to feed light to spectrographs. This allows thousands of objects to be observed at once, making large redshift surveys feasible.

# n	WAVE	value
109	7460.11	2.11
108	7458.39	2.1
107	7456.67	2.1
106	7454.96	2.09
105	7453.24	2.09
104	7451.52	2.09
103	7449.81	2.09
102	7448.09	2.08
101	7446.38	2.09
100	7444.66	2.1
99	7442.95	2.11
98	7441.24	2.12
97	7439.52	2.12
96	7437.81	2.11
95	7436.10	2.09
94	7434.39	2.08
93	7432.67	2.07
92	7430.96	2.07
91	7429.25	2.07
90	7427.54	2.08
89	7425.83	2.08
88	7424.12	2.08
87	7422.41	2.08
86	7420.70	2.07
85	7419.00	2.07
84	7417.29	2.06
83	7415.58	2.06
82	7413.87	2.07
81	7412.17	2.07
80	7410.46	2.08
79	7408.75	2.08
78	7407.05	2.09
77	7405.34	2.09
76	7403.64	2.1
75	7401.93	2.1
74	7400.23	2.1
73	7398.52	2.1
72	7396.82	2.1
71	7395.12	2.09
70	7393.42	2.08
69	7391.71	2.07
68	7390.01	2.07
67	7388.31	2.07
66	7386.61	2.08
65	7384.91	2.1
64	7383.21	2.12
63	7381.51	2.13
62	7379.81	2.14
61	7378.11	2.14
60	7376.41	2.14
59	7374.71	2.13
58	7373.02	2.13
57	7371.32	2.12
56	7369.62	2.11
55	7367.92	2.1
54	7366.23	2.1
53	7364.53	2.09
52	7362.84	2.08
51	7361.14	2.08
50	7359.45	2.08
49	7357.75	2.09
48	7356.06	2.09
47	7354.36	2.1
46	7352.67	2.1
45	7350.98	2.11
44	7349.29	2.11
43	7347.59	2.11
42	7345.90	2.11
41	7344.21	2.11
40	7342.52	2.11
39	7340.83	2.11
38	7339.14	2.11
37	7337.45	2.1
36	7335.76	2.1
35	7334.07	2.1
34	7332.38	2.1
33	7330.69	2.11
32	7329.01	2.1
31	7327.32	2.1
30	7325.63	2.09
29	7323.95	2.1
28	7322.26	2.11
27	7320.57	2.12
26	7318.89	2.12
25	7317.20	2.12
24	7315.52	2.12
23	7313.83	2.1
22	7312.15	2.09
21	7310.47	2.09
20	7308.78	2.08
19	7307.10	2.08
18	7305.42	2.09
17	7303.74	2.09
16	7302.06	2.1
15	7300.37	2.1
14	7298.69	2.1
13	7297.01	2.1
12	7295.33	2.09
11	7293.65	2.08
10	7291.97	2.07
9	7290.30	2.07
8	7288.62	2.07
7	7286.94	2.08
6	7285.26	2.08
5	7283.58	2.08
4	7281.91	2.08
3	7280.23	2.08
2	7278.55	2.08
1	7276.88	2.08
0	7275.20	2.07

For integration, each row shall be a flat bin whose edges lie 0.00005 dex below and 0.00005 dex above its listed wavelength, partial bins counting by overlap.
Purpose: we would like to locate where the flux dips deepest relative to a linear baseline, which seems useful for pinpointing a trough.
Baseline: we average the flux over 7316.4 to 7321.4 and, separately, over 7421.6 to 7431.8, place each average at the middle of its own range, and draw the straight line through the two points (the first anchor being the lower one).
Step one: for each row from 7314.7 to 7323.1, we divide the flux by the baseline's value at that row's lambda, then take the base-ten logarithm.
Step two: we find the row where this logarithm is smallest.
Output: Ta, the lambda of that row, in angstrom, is 7322.26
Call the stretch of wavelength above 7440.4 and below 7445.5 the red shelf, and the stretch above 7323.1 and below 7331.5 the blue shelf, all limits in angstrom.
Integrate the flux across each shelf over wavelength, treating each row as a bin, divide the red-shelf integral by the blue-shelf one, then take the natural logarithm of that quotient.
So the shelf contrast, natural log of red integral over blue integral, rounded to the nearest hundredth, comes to -0.49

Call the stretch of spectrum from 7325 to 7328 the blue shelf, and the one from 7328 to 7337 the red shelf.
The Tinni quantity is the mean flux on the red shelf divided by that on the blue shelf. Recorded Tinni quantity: 1.00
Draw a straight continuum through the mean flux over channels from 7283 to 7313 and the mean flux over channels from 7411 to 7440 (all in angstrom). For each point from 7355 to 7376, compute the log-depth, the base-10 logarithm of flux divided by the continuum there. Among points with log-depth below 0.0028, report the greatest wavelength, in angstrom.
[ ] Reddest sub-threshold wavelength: 7364.53 angstrom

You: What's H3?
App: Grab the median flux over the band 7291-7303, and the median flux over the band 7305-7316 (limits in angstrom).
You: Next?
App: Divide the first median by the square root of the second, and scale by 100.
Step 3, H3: 145.3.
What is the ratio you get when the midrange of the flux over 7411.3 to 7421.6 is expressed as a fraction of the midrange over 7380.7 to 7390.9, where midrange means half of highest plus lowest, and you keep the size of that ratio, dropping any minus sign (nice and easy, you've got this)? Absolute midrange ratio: 0.98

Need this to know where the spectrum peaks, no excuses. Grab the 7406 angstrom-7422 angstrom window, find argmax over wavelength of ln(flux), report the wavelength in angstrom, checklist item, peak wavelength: 7407.05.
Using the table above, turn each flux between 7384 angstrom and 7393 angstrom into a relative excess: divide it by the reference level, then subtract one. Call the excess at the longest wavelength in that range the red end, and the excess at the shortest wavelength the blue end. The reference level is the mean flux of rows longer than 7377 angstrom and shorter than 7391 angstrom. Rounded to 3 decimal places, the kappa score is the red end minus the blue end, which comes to -0.014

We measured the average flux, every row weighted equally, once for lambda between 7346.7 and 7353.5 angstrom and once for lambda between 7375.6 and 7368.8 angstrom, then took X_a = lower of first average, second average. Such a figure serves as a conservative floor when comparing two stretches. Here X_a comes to 2.11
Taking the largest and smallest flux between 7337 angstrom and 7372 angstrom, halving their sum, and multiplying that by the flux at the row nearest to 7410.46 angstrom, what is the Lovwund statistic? 4.37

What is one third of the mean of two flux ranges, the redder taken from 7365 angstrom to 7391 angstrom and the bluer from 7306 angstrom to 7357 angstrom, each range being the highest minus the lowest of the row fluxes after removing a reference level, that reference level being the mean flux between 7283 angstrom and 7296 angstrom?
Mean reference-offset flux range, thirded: 0.018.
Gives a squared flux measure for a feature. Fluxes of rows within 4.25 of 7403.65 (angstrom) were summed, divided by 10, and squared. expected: 1.10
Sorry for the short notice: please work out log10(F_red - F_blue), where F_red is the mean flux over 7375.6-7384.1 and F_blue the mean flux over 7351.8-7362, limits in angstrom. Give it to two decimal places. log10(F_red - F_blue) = -1.36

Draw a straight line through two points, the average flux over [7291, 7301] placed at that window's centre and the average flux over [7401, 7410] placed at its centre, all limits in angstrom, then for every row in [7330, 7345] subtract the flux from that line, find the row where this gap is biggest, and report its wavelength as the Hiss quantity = 7337.45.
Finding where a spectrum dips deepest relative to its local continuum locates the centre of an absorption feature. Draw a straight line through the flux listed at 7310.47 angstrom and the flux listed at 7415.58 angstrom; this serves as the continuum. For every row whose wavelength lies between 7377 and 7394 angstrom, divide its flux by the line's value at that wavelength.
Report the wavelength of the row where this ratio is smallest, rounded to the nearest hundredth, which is 7388.31 angstrom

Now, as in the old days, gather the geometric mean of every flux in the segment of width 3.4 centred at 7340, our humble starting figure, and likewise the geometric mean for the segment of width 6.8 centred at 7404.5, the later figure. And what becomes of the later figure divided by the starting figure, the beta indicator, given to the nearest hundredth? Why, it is 0.99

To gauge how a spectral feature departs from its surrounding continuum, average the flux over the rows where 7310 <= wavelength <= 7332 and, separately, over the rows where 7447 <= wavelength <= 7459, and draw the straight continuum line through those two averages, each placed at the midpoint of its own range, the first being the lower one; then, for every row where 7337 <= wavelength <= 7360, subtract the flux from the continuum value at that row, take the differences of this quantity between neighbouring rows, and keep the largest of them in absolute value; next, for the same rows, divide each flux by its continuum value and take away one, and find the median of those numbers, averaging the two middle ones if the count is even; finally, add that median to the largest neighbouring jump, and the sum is 0.013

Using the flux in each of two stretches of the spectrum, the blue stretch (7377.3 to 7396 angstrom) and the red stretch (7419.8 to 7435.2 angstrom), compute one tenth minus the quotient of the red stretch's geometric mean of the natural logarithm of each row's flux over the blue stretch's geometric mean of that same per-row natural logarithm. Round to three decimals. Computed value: -0.885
